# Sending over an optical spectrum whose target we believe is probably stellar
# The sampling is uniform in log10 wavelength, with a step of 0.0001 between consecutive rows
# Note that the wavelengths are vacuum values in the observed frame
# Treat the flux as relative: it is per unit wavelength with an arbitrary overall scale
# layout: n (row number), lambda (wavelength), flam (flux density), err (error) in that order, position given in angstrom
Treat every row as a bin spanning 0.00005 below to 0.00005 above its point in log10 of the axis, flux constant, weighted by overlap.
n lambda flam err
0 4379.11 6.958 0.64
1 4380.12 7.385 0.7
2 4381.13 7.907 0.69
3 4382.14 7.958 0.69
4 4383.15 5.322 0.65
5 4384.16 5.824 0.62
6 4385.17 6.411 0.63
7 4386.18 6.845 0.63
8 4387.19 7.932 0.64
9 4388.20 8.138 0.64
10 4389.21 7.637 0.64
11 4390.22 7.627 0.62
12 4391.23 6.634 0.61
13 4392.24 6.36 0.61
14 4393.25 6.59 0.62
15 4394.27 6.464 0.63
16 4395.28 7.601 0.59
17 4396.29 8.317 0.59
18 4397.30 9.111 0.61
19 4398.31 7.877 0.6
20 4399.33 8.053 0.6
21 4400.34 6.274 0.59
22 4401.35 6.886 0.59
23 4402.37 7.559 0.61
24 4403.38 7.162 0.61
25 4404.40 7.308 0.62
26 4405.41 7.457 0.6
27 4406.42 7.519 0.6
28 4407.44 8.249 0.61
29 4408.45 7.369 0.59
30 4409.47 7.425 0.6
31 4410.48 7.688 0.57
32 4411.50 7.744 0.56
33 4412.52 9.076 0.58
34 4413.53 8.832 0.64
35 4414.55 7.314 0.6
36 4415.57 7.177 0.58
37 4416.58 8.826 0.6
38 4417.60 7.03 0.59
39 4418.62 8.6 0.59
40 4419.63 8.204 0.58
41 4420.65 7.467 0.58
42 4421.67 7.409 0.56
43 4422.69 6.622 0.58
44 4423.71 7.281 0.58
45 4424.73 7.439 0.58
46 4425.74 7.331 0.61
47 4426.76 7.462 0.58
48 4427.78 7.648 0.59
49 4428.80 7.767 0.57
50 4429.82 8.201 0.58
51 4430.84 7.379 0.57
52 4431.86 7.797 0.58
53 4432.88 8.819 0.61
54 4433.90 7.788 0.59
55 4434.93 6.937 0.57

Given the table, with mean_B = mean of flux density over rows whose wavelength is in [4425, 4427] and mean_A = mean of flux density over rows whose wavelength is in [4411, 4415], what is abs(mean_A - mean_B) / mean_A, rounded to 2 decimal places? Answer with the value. 0.10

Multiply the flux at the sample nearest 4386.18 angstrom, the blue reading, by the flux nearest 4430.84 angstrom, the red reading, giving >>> 51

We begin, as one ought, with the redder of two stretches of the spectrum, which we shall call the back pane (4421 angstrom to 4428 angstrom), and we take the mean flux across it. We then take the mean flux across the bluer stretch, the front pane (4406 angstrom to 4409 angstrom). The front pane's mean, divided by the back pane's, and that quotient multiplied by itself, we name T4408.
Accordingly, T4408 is 1.11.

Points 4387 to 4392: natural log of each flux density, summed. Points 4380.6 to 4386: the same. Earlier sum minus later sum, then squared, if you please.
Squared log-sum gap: 0.48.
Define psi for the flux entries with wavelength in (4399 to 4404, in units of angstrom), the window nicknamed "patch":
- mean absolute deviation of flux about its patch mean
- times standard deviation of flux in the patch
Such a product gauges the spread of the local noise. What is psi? 0.3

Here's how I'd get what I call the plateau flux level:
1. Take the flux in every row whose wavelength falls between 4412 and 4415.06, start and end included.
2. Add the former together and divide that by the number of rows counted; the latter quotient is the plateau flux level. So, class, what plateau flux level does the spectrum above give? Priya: 8.4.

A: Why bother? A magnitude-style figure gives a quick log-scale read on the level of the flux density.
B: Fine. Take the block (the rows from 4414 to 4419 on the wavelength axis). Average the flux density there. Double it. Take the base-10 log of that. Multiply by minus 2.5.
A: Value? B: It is -2.98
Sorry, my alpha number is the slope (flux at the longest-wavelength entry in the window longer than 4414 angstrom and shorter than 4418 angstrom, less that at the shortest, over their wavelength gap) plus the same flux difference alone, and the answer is -0.4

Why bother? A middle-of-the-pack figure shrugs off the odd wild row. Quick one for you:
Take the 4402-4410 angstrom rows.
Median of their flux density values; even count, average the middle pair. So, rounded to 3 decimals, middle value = 7.441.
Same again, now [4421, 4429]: 7.424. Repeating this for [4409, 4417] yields 7.716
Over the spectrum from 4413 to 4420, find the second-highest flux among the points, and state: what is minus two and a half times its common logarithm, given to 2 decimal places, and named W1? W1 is -2.36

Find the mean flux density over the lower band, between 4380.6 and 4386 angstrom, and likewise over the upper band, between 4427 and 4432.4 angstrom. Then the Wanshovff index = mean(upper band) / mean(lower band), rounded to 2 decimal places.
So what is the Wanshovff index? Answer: 1.16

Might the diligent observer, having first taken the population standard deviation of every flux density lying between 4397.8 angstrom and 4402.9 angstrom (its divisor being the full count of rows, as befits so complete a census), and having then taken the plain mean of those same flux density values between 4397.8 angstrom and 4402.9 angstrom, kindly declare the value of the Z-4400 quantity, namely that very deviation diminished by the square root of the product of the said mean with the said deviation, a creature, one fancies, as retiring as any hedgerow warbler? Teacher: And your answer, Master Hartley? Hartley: -1.54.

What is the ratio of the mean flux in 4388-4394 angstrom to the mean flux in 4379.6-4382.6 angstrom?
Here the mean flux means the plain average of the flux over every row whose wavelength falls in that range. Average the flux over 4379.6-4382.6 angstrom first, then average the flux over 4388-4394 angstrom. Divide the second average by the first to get 0.92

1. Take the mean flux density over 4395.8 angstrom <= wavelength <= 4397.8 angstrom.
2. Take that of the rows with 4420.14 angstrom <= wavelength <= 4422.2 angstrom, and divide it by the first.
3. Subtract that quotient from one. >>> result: 0.15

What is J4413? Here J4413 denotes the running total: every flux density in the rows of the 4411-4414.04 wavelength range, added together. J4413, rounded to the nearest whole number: 26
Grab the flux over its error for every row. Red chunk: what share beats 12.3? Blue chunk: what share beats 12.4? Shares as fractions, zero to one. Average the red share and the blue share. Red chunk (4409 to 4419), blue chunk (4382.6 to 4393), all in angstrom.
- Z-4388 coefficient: 0.45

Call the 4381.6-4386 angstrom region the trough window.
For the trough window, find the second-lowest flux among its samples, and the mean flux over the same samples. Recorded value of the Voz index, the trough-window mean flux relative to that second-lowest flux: 1.10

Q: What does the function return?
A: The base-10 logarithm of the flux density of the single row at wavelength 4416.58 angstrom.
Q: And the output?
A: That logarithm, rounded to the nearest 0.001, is 0.946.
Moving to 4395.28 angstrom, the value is 0.881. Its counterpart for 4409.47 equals 0.871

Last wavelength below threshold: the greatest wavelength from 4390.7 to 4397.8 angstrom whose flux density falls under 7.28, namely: 4394.27 angstrom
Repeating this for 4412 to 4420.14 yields 4417.60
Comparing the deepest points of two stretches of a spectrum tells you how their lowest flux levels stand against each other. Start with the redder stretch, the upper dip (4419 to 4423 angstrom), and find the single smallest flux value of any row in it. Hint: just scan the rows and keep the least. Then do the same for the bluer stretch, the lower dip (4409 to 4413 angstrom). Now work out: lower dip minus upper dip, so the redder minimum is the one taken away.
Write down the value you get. 0.80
